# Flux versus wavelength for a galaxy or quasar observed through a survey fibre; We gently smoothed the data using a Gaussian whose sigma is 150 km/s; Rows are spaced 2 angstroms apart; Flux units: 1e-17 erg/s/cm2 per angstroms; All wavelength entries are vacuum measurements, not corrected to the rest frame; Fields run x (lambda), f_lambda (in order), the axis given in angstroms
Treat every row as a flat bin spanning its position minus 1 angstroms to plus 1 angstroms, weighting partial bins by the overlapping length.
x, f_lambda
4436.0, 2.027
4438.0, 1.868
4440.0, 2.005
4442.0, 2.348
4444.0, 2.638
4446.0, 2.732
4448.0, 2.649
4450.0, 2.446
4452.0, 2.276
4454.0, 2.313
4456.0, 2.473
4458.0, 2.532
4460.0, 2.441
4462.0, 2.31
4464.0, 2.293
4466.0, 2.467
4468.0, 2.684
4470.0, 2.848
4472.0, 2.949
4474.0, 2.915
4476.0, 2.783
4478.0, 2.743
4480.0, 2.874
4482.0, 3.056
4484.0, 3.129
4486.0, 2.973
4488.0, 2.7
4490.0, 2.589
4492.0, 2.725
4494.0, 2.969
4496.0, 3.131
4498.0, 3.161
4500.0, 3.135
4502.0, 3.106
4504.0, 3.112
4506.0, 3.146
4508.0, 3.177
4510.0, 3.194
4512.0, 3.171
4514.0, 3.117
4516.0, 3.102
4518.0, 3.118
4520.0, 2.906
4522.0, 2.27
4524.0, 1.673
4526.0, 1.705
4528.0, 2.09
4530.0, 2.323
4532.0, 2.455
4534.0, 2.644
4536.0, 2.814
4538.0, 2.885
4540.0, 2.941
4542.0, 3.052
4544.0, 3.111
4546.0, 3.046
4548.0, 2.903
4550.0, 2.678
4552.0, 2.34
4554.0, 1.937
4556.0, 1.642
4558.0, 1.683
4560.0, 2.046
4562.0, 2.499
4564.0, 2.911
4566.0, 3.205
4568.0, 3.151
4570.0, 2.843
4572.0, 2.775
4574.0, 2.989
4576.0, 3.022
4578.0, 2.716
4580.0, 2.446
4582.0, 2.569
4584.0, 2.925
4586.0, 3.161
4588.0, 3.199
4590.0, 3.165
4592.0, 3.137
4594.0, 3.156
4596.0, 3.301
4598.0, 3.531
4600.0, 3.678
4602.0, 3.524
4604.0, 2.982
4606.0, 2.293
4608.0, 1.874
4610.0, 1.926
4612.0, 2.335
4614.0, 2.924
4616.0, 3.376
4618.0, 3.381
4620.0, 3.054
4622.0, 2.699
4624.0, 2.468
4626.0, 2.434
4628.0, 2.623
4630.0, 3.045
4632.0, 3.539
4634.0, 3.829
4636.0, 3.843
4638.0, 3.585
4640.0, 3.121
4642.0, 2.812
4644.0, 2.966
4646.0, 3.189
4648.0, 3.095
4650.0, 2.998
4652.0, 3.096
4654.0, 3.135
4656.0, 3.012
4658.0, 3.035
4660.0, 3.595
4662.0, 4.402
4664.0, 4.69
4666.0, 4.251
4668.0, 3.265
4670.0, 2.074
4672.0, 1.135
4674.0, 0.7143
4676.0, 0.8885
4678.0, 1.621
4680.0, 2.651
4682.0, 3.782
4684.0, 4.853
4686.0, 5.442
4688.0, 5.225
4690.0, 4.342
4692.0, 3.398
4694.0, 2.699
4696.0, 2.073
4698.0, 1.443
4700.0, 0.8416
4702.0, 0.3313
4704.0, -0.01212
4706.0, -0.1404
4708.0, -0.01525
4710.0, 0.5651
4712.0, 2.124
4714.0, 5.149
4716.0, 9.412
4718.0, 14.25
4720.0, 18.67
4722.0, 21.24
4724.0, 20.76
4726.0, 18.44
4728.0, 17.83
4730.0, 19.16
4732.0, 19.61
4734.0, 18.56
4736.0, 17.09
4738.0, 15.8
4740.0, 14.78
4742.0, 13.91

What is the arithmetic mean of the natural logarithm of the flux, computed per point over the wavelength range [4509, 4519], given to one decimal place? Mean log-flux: 1.1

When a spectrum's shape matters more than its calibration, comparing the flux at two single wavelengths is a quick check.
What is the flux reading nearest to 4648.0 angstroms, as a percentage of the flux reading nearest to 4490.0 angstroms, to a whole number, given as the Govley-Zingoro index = 120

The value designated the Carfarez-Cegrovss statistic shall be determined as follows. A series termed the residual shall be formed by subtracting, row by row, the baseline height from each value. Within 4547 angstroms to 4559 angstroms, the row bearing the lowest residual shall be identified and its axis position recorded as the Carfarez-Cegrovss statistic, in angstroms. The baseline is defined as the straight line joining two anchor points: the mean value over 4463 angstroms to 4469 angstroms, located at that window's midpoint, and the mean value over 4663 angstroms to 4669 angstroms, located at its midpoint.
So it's 4556.0 angstroms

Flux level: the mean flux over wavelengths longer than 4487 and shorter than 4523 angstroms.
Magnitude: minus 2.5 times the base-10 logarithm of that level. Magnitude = -1.19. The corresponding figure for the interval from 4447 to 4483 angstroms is -1.04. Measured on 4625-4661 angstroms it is -1.25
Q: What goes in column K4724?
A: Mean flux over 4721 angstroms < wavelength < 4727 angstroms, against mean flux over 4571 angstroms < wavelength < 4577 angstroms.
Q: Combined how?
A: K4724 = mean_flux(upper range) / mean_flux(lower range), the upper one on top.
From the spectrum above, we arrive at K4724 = 6.9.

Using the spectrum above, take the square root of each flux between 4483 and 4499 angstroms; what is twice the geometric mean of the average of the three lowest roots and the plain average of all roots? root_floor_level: 3.3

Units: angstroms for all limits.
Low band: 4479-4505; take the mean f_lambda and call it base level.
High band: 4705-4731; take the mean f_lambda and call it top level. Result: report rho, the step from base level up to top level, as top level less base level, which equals 8.4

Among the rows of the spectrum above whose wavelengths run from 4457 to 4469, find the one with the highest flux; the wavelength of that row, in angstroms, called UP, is 4468.0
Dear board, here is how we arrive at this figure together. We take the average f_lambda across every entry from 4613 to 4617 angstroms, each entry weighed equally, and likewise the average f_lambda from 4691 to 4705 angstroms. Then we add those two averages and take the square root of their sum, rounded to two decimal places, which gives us 2.17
